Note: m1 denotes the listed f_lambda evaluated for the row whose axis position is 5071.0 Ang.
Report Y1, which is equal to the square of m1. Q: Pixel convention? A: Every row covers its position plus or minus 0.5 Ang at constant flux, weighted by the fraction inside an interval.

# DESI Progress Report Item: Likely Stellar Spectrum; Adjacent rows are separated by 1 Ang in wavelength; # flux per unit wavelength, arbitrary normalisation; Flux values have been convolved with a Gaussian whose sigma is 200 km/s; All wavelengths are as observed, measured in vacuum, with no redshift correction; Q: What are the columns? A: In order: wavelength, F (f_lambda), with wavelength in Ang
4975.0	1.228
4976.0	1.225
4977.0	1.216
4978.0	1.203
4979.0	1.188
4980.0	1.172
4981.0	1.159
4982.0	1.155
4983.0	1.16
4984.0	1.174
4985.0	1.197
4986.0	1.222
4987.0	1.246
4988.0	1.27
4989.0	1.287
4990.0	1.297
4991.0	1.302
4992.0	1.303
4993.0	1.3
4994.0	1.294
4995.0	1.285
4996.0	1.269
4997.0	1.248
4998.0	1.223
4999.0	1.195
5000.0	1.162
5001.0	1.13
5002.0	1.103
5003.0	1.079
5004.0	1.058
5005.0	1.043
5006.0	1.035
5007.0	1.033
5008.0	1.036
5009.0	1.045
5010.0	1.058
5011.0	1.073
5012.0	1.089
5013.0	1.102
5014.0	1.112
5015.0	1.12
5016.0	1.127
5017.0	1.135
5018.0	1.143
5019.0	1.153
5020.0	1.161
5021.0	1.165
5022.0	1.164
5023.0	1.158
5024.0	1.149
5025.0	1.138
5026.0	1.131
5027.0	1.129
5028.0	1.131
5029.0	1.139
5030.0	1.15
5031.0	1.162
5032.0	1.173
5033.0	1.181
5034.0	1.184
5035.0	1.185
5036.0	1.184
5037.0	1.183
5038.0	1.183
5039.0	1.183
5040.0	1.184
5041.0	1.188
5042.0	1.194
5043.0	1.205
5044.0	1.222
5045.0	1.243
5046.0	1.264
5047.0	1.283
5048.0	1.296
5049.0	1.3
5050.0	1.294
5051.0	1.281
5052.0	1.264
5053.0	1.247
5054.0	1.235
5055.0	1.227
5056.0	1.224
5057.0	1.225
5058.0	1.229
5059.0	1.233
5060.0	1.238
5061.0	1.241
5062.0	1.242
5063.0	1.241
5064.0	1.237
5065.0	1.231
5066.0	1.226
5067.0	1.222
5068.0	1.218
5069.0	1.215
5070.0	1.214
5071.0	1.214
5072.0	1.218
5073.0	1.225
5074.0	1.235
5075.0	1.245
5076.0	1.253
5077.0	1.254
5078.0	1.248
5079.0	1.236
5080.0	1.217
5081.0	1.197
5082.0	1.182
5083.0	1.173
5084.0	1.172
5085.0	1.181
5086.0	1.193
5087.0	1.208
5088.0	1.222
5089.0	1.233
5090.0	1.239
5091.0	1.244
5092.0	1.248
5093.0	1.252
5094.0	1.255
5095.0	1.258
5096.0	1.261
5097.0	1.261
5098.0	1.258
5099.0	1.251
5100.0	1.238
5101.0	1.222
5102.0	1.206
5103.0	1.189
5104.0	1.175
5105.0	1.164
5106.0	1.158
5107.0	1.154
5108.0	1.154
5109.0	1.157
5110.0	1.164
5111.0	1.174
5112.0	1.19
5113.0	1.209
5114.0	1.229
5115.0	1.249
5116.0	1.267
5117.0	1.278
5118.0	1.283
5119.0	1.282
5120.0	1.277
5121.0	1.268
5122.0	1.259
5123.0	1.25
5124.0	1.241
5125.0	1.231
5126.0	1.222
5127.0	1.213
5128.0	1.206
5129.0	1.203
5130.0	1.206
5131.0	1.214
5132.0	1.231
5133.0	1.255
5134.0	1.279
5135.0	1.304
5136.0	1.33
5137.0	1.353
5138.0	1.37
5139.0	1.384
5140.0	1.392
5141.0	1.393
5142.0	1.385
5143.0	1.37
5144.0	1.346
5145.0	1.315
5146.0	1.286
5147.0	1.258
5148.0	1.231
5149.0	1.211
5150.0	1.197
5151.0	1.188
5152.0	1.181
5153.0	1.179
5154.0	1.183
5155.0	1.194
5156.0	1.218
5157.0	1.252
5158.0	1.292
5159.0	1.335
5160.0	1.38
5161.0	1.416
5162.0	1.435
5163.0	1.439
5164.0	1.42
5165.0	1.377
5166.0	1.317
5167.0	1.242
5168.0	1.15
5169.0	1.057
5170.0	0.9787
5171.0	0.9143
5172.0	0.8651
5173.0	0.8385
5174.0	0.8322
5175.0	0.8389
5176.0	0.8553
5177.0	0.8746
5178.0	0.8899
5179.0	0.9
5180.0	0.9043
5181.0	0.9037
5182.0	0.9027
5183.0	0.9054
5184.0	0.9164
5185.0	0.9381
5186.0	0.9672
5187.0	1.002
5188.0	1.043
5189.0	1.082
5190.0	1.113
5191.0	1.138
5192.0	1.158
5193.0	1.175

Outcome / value 1.47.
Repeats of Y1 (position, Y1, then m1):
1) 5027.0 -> 1.27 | 1.129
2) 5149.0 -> 1.47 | 1.211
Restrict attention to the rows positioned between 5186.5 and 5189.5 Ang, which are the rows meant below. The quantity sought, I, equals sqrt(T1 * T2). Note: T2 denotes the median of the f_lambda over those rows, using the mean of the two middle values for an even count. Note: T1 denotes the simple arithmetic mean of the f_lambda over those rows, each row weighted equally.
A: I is 1.04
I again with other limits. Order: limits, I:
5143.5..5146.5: 1.32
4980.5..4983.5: 1.16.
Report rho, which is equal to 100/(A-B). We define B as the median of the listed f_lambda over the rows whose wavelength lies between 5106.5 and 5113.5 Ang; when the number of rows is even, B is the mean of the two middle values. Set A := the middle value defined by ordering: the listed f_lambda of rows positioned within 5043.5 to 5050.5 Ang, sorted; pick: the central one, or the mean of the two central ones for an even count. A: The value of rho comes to 840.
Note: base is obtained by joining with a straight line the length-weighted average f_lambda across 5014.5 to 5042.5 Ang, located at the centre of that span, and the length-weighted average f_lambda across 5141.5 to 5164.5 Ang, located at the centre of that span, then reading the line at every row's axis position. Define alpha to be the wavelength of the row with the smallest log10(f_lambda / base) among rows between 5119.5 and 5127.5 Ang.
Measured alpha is 5127.0 Ang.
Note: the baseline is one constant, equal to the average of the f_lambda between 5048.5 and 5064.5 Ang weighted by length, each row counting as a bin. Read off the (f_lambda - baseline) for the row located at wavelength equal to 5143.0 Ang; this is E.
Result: 0.123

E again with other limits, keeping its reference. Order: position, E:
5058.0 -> -0.018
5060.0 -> -0.009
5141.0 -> 0.146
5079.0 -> -0.011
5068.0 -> -0.029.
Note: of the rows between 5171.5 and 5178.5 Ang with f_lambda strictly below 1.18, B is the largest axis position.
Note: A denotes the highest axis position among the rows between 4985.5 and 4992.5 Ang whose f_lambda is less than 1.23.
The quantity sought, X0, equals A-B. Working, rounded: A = 4986.0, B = 5178.0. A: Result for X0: -192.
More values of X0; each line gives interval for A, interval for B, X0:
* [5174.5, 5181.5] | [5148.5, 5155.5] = 28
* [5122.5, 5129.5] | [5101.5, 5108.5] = 21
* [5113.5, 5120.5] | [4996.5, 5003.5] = 111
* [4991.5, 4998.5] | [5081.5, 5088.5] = -86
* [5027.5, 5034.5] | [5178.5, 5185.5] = -151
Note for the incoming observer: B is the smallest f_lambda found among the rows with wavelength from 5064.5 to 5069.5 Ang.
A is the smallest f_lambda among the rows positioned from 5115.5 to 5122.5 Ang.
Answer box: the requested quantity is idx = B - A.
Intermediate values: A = 1.259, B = 1.215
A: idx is -0.04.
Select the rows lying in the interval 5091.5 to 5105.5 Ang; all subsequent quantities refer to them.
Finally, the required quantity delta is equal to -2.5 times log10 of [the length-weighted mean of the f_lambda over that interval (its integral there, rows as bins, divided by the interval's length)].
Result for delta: -0.23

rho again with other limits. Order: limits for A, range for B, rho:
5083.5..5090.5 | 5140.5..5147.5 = -725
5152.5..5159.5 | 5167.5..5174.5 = 329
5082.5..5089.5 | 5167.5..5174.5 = 359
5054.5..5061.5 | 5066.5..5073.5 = 9091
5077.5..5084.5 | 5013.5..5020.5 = 1613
